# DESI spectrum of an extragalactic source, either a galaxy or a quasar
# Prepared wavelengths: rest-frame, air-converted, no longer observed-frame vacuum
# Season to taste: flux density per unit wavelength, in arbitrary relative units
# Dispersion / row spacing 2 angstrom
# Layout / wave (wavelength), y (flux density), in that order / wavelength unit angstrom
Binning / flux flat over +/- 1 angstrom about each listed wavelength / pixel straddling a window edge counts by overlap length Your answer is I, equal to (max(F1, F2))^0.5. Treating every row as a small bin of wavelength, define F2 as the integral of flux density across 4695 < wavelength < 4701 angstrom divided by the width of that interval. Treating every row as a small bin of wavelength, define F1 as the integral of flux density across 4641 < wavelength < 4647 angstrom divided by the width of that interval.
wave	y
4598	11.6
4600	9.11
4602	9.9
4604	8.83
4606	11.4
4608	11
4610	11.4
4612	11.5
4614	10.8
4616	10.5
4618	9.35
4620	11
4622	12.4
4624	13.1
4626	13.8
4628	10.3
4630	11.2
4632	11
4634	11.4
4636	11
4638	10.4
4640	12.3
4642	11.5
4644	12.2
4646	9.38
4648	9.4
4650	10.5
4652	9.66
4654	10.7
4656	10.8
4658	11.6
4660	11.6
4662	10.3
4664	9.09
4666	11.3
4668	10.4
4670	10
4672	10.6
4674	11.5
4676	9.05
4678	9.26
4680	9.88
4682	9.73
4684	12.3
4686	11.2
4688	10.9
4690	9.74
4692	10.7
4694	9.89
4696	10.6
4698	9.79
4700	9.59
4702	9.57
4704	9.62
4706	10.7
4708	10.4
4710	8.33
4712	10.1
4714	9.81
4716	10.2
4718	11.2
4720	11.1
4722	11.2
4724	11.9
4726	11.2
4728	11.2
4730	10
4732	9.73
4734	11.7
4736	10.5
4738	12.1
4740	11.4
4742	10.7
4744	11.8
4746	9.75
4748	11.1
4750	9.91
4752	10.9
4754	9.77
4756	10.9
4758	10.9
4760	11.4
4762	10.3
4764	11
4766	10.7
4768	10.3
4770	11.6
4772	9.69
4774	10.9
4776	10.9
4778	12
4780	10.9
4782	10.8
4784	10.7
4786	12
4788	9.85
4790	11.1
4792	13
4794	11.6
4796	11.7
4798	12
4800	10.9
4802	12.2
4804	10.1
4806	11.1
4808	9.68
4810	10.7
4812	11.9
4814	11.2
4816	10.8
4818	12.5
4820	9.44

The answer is 3.32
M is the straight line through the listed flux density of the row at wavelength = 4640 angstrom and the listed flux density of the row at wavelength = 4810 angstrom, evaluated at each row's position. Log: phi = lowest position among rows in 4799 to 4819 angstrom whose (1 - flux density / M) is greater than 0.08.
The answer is 4808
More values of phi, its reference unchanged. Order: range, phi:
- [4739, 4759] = 4746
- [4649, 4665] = 4650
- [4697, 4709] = 4698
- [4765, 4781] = 4772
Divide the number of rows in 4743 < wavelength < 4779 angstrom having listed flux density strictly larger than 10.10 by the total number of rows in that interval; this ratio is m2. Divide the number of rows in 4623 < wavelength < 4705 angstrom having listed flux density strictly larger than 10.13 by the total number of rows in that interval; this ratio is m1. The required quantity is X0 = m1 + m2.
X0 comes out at 1.41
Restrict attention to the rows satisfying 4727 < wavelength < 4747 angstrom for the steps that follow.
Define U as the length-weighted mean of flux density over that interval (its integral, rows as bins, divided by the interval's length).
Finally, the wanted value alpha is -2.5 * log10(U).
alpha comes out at -2.59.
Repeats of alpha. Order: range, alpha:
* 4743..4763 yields -2.57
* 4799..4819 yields -2.61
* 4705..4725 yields -2.55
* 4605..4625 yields -2.63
